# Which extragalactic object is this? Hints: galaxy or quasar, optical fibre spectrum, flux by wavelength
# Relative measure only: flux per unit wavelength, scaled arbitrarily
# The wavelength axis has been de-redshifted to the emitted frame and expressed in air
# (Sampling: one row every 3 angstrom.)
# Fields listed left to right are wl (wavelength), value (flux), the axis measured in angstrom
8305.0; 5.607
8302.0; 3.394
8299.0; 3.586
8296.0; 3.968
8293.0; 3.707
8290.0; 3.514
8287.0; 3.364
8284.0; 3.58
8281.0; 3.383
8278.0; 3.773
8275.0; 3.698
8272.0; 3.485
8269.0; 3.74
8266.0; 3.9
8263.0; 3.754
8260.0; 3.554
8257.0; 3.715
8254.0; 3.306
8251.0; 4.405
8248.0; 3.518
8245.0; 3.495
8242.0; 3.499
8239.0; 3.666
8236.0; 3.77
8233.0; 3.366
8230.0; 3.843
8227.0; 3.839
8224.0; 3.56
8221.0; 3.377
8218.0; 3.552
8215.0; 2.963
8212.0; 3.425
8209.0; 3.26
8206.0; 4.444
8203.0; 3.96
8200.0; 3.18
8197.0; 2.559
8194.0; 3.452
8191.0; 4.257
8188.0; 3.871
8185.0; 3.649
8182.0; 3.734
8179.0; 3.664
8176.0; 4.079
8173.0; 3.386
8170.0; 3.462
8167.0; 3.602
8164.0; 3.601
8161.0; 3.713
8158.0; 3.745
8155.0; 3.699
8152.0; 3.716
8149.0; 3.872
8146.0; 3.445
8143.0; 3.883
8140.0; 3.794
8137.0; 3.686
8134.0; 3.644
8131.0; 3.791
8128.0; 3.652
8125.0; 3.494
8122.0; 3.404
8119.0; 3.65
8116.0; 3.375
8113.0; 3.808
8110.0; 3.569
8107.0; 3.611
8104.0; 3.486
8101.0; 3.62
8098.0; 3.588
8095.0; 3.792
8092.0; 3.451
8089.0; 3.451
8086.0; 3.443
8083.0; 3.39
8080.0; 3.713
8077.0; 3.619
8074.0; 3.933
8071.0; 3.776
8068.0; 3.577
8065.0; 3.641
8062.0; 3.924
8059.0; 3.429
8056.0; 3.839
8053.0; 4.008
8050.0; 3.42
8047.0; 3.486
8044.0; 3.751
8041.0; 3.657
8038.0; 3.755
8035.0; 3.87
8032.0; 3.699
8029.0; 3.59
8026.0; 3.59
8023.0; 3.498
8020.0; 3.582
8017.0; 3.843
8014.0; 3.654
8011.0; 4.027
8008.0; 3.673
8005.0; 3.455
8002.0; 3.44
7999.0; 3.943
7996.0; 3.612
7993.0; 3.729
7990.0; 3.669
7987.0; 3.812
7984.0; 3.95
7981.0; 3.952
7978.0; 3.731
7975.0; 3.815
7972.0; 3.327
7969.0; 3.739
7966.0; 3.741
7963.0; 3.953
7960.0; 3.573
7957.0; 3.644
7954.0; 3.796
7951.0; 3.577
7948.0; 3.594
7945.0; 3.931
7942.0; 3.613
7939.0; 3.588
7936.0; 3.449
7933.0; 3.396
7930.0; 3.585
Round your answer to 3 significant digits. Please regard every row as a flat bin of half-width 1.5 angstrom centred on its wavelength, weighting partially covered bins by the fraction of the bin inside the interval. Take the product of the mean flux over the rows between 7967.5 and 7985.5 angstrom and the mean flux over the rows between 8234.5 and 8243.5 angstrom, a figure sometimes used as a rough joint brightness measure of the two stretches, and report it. 13.7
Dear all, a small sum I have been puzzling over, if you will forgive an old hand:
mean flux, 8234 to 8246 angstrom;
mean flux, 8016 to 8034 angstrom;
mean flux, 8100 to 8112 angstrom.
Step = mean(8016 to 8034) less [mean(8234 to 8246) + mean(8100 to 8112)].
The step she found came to -3.55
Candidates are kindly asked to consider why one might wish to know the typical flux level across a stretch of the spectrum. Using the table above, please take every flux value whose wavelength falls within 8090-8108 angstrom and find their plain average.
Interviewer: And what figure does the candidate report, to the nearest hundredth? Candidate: 3.59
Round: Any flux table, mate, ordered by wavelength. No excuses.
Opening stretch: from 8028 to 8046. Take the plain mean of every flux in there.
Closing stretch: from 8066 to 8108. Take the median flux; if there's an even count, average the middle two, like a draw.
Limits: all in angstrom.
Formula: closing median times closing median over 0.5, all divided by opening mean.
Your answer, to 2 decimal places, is 6.97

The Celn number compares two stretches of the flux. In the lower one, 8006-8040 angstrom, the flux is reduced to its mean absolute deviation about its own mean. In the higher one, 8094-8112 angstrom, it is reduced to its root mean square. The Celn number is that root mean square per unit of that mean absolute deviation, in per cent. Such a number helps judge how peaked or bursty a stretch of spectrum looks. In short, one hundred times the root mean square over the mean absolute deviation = 2985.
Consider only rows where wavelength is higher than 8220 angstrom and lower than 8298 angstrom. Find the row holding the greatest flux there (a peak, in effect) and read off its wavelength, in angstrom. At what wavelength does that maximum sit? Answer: 8251.0 angstrom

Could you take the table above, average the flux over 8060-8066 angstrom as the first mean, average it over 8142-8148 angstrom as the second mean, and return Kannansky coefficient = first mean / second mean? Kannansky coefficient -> 1.03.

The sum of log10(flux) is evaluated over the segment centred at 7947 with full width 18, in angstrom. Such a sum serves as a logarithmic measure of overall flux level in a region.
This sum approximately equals 3.40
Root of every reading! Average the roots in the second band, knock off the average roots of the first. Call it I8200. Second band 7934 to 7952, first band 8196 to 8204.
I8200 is 0.11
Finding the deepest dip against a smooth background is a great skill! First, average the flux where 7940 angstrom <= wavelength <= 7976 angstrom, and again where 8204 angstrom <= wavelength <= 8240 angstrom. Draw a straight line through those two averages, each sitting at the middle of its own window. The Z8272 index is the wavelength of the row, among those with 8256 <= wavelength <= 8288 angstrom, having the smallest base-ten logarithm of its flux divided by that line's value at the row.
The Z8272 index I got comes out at 8287.0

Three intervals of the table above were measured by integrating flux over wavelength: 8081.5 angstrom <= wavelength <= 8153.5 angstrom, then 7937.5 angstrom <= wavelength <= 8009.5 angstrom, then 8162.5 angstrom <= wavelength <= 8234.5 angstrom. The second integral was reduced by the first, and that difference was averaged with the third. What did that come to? 132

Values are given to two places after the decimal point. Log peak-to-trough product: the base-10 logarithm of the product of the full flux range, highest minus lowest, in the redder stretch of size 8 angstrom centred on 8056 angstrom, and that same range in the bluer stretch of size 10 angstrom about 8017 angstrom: -0.82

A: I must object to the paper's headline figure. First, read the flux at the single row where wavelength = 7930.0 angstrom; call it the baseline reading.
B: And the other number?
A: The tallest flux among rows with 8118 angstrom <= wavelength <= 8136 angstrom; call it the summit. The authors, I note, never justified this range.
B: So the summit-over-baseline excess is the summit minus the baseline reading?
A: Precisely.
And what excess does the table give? 0.2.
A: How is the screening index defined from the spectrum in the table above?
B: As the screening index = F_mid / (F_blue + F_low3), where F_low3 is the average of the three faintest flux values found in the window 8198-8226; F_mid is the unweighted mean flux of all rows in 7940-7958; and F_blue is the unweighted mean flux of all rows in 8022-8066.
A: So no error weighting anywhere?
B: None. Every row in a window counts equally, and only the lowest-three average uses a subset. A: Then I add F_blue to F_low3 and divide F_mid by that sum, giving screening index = 0.542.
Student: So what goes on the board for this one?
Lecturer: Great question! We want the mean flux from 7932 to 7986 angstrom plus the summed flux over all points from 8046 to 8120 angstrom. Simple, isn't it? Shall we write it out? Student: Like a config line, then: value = 94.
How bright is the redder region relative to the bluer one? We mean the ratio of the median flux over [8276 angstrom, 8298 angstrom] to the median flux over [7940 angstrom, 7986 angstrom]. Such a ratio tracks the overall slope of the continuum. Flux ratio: 0.96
